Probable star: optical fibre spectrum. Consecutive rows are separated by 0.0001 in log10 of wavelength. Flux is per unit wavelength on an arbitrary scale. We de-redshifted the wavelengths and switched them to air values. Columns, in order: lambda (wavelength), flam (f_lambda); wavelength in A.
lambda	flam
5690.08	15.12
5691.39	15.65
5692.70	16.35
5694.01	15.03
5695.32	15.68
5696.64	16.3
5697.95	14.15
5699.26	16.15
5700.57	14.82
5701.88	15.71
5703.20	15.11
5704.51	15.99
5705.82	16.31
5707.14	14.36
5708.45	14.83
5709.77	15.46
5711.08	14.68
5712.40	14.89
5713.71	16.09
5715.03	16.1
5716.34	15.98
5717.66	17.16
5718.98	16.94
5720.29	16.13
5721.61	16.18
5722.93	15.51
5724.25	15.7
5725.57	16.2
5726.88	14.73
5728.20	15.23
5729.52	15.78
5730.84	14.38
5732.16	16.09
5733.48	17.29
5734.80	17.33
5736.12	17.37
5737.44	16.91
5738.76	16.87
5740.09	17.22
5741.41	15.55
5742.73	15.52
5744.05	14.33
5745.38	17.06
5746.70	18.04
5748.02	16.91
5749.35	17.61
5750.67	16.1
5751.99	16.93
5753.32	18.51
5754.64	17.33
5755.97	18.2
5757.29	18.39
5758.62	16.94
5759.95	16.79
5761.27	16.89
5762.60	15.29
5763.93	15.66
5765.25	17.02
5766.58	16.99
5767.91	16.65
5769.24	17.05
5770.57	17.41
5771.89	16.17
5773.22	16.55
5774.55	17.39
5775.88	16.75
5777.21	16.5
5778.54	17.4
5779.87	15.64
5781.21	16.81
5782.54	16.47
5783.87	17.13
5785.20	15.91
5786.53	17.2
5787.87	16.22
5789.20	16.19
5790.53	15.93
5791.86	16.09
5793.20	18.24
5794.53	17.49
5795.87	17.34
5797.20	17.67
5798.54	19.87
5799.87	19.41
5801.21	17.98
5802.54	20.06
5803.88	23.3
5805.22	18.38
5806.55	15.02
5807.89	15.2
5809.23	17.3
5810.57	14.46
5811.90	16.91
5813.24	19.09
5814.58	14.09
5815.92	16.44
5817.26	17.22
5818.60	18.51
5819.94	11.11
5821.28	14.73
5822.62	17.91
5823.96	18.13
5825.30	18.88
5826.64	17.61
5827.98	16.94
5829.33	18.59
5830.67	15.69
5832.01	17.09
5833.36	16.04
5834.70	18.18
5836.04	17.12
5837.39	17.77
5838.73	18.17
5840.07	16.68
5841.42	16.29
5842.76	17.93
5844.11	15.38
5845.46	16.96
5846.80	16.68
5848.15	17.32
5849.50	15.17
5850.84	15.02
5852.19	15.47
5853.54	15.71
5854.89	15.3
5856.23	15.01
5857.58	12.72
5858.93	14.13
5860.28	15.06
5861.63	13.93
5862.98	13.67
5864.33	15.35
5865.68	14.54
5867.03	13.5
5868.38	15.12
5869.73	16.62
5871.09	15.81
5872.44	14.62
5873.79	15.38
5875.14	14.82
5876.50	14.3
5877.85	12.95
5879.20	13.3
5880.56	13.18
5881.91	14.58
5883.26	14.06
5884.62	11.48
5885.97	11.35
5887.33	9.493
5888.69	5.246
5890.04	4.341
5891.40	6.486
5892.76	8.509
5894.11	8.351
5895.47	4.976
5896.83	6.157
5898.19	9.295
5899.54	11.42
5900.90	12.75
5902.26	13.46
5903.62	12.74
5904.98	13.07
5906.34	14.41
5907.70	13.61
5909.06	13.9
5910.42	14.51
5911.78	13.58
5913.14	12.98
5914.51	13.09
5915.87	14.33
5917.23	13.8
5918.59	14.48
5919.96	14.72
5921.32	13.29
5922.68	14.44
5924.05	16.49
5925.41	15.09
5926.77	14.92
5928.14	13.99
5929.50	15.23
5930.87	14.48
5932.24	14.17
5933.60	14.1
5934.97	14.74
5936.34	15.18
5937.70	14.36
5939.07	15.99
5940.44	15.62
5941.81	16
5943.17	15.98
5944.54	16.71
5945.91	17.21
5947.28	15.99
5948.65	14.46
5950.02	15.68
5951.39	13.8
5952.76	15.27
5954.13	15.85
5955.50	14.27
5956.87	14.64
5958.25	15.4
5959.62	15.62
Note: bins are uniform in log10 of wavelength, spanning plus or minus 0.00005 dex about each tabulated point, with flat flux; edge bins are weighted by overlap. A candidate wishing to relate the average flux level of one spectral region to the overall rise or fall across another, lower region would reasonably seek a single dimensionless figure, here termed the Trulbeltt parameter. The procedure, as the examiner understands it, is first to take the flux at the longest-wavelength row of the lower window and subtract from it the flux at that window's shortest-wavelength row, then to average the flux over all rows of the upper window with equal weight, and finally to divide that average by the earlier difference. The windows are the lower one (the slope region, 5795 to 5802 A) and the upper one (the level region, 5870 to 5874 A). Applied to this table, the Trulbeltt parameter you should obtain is 24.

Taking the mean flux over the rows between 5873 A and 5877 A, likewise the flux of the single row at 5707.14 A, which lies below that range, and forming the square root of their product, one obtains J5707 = 14.6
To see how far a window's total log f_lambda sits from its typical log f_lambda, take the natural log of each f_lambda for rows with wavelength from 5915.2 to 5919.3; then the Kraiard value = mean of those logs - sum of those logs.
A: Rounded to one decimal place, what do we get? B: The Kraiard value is -5.3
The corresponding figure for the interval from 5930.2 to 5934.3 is -5.3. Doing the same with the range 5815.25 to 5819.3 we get -5.7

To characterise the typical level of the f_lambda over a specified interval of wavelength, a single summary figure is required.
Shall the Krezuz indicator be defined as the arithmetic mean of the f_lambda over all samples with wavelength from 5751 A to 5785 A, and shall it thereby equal 17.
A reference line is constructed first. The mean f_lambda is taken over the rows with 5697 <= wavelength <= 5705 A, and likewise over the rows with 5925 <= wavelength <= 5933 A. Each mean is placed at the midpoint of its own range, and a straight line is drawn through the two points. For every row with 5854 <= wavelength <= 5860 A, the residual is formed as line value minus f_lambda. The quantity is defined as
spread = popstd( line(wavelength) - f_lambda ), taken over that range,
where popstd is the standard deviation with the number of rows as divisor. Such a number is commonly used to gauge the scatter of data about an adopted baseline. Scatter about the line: 1.00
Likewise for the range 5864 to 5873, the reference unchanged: 0.93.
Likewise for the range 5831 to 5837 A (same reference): 0.76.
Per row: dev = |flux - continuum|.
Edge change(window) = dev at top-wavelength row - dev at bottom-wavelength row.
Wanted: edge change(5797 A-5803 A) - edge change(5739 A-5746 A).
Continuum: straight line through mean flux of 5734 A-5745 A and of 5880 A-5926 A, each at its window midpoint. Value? 2.6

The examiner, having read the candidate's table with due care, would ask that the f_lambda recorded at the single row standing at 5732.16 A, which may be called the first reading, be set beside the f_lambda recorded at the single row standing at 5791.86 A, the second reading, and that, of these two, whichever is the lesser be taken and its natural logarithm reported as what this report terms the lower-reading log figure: 2.78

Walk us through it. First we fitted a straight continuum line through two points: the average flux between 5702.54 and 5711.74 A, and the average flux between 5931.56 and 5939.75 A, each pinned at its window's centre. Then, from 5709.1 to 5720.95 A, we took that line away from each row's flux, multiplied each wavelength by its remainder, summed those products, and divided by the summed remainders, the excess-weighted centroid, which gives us 5717.9 A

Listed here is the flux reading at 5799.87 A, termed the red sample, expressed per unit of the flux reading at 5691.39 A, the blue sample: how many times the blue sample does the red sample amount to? 1.24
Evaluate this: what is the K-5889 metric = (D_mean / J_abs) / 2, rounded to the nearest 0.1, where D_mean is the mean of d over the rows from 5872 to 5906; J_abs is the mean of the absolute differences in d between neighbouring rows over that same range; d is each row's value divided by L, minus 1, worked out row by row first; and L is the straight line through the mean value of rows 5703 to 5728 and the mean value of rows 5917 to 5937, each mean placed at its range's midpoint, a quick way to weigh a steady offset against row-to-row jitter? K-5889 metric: -1.4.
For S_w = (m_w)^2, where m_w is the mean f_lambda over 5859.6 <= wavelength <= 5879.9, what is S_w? 213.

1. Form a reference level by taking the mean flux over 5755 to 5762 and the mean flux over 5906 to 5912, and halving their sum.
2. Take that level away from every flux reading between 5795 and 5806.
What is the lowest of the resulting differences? 1.6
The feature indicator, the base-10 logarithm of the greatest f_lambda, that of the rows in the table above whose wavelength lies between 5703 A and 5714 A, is 1.21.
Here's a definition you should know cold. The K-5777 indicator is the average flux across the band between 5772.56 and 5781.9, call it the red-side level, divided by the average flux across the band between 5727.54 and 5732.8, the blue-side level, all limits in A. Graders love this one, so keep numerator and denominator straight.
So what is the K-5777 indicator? 1.09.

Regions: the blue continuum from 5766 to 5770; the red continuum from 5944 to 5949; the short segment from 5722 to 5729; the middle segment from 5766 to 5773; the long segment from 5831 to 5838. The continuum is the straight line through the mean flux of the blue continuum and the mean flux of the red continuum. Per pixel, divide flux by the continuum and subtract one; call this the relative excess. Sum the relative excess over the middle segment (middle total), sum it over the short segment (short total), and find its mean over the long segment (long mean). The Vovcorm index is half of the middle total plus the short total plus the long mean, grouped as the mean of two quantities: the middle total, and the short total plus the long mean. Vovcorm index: -0.22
